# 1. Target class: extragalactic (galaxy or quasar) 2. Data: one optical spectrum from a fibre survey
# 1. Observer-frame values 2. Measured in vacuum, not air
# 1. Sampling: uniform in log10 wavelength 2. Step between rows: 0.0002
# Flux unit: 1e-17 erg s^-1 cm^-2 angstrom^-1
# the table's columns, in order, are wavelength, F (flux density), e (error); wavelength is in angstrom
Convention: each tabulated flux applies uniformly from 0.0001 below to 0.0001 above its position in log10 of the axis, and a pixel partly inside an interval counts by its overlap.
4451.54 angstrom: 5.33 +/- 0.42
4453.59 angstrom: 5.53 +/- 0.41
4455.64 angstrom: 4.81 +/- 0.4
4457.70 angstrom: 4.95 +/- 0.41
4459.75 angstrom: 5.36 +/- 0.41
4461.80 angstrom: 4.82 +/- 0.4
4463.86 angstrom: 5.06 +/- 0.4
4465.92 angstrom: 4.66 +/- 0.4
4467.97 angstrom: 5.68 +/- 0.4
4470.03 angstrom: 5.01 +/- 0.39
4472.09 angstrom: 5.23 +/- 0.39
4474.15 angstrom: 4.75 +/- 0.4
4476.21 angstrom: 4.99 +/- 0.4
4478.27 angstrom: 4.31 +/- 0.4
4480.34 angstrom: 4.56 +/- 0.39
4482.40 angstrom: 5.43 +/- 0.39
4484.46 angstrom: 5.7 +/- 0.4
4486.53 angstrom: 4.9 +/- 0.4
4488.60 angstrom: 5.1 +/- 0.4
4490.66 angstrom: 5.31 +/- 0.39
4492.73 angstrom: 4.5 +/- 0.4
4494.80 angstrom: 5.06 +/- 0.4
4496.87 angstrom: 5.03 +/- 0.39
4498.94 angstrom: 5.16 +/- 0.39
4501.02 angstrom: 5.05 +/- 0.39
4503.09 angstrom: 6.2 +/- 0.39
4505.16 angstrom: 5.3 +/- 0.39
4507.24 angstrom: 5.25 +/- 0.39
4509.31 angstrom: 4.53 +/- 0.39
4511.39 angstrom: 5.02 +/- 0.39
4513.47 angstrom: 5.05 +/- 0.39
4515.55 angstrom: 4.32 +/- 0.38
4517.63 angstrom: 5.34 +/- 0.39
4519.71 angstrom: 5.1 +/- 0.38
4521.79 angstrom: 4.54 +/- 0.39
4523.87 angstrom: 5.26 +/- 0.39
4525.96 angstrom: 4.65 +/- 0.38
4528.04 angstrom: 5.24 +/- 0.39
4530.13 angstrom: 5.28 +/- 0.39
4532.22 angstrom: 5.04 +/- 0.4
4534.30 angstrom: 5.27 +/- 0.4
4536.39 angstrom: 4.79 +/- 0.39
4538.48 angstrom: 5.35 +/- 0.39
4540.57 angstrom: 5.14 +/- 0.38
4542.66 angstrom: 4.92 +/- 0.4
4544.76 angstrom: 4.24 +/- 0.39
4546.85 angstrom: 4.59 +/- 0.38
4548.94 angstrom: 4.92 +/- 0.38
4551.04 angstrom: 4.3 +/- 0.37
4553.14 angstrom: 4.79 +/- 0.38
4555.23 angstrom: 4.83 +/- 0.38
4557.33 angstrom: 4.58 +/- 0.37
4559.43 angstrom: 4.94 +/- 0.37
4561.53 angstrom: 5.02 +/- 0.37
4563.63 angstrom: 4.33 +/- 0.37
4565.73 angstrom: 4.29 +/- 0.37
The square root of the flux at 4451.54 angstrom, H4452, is 2.31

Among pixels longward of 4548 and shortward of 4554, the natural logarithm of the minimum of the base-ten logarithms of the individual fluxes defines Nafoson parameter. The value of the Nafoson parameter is -0.457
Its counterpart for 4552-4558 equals -0.414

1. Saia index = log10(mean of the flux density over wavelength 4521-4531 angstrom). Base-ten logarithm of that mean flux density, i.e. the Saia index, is 0.70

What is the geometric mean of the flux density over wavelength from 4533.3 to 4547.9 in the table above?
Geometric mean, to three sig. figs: 4.89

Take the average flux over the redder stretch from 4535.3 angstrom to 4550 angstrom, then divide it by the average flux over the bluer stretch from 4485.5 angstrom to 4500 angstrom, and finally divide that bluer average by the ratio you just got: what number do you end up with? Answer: 5.2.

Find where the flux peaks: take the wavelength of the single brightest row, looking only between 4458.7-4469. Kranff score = 4467.97 angstrom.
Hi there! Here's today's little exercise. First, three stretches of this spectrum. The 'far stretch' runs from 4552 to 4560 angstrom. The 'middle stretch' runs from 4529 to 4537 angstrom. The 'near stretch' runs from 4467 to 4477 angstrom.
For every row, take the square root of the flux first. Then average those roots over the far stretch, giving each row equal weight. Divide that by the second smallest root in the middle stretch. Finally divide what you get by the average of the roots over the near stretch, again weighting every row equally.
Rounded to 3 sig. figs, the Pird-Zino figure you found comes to 0.430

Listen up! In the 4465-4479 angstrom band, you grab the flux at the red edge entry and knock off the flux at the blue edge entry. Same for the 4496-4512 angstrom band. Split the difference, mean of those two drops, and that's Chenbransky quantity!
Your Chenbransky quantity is -0.18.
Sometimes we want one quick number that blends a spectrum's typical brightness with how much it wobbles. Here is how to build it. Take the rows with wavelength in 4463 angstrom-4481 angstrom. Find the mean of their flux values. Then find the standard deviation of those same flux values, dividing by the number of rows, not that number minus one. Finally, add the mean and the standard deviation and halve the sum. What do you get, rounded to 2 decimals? 2.65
